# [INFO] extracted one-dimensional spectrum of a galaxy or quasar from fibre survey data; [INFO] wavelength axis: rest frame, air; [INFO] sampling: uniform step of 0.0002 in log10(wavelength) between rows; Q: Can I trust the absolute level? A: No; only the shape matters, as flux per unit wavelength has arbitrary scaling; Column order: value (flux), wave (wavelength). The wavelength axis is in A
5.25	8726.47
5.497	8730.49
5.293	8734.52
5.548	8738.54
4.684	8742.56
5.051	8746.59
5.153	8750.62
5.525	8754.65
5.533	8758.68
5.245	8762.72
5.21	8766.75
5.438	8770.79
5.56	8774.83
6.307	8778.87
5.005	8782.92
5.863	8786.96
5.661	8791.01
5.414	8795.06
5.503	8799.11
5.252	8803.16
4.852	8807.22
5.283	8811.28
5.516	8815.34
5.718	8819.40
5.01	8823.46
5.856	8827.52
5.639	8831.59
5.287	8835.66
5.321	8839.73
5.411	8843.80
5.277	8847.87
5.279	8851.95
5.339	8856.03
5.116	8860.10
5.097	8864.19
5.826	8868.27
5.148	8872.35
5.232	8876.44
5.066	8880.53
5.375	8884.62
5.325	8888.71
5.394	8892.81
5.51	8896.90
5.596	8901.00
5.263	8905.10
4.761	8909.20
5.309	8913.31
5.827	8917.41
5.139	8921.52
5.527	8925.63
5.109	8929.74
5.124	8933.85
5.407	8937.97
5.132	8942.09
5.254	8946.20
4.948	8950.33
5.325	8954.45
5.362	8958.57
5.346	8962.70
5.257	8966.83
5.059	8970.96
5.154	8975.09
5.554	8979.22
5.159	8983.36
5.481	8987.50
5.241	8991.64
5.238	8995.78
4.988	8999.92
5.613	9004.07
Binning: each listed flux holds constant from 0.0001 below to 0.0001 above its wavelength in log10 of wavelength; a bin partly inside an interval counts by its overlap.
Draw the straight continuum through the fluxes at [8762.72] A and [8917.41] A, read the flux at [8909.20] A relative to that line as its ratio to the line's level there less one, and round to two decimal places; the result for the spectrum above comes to -0.18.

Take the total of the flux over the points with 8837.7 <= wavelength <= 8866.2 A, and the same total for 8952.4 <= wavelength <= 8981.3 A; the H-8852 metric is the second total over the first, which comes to 1.01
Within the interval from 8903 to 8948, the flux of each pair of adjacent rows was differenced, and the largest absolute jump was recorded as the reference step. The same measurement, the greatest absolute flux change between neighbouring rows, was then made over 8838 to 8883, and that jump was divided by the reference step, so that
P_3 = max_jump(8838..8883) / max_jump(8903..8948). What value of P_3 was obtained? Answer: 1.1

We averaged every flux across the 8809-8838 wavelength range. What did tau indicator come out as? 5.47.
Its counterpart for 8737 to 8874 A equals 5.38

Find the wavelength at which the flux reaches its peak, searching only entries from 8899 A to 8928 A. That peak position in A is 8917.41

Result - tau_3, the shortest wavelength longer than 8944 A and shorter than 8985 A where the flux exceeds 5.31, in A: 8954.45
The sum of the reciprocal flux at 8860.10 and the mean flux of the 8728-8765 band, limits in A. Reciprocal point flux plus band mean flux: 5.48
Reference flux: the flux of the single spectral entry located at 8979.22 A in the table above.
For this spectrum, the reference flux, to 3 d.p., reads 5.554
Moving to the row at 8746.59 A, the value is 5.051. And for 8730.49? 5.497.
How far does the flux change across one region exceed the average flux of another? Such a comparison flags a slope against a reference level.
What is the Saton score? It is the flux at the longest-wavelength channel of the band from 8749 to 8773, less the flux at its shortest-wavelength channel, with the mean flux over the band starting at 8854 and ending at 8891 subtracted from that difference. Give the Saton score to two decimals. -5.00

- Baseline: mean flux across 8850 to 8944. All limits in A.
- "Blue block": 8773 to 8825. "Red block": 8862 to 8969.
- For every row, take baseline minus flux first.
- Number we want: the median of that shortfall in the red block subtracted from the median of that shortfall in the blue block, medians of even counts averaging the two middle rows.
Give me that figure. -0.22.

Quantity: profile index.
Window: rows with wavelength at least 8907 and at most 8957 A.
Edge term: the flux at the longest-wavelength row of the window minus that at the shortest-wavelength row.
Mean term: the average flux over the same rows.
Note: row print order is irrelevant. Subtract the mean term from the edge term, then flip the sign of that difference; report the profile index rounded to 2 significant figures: 4.7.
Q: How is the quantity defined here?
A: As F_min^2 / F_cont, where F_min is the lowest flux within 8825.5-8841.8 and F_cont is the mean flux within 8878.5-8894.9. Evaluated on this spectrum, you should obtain 5.28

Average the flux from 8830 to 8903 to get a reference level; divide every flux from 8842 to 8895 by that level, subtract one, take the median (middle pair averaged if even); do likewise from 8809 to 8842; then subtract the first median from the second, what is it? 0.026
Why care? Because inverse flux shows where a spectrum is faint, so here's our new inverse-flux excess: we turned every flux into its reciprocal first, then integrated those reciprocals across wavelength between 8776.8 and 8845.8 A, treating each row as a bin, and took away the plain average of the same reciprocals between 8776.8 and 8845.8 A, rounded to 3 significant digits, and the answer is 12.5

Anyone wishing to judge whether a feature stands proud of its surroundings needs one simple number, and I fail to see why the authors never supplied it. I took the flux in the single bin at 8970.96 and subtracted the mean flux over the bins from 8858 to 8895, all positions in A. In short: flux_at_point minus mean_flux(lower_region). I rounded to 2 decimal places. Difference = -0.23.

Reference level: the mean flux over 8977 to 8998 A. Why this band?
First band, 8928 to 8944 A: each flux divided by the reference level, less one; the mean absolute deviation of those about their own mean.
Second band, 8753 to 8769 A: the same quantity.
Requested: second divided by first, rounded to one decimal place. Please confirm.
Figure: 1.4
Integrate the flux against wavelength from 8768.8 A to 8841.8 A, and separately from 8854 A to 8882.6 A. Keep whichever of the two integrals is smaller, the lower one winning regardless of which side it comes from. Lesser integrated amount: 150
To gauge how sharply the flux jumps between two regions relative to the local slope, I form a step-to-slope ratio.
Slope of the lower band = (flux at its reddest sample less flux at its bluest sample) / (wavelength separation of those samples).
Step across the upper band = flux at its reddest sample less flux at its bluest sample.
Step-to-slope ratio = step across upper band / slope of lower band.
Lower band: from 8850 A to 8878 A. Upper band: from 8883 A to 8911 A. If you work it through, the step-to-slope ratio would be 320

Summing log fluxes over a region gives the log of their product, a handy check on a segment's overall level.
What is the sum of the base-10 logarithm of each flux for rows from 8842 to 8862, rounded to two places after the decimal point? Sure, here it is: 3.61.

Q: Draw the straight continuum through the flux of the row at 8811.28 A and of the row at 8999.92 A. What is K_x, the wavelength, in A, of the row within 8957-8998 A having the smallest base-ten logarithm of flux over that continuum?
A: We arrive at 8970.96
